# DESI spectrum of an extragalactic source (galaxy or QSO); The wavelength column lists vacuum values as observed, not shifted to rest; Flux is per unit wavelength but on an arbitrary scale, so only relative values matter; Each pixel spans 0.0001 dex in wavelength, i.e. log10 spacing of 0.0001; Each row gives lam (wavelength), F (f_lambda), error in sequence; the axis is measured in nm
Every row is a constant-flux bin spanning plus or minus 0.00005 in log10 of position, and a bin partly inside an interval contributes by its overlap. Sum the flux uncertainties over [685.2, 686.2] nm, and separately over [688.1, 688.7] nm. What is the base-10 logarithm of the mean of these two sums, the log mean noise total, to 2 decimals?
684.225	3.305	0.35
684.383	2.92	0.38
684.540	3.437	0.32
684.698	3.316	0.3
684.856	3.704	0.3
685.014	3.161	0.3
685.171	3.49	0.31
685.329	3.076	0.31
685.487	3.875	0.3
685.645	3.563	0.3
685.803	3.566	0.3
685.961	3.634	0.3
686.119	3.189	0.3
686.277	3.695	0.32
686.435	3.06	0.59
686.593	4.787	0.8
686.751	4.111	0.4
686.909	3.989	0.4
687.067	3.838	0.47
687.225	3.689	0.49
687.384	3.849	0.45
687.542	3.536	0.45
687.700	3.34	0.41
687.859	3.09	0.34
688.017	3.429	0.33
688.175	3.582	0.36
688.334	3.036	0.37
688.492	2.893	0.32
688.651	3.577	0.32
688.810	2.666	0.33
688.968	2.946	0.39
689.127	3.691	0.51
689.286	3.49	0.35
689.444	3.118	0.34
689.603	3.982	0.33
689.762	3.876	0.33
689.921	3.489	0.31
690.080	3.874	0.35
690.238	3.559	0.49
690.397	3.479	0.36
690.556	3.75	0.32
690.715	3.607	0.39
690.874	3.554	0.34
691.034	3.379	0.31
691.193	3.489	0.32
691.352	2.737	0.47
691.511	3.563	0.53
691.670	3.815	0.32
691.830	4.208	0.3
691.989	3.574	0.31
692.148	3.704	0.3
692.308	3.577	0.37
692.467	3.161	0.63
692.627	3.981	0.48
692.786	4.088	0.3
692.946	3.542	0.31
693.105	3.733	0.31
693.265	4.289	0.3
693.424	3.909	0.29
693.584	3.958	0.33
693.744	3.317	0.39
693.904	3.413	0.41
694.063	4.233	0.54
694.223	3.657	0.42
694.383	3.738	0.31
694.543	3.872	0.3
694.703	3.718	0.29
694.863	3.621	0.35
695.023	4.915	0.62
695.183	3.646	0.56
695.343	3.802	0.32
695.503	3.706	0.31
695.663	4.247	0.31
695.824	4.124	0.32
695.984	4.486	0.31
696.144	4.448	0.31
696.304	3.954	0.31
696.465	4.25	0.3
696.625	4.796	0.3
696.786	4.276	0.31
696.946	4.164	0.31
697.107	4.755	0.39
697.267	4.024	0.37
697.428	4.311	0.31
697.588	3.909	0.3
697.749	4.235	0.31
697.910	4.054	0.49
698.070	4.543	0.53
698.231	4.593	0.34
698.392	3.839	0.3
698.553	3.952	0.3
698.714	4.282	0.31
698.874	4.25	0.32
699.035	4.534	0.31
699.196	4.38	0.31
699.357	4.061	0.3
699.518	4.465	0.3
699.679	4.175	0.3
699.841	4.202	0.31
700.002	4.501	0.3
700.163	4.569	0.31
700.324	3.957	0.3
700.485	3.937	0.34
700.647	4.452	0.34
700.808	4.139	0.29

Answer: 0.20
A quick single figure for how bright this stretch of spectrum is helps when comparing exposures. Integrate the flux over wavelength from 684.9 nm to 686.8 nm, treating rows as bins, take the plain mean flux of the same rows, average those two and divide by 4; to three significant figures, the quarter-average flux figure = 1.30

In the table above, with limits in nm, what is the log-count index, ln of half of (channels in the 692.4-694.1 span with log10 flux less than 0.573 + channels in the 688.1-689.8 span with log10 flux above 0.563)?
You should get 1.39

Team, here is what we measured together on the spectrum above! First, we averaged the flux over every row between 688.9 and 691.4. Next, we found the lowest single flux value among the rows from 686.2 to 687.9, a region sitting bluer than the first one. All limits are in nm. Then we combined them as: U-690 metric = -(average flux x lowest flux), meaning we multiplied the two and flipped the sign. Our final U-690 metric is -10.7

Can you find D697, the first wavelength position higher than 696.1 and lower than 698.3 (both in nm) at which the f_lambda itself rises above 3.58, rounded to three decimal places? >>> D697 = 696.144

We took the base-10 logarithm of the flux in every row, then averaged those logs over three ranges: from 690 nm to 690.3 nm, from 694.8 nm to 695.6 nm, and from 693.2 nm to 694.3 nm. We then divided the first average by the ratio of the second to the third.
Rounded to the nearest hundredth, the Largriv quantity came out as 0.56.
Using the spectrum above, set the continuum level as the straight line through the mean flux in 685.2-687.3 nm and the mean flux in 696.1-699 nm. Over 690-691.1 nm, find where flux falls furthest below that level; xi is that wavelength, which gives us 691.034 nm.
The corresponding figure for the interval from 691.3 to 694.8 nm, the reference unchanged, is 691.352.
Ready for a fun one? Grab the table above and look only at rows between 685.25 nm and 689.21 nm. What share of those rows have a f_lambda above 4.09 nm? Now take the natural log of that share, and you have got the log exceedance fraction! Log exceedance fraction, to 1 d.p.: -2.5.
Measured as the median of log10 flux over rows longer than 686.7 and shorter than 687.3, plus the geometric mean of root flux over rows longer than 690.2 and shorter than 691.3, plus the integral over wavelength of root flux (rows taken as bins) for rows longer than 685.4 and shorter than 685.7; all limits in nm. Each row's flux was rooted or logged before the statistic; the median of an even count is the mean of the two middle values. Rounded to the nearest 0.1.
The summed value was 3.1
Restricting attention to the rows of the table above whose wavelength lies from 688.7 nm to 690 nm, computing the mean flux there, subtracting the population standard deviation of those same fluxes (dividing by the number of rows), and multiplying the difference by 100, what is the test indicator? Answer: 298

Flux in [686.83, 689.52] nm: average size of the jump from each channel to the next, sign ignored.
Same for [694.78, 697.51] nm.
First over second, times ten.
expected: 7.5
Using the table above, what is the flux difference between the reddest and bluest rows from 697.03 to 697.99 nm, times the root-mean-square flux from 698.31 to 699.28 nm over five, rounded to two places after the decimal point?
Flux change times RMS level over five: -0.59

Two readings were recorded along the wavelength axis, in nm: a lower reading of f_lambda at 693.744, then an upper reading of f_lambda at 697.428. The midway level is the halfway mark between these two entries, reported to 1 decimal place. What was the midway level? 3.8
